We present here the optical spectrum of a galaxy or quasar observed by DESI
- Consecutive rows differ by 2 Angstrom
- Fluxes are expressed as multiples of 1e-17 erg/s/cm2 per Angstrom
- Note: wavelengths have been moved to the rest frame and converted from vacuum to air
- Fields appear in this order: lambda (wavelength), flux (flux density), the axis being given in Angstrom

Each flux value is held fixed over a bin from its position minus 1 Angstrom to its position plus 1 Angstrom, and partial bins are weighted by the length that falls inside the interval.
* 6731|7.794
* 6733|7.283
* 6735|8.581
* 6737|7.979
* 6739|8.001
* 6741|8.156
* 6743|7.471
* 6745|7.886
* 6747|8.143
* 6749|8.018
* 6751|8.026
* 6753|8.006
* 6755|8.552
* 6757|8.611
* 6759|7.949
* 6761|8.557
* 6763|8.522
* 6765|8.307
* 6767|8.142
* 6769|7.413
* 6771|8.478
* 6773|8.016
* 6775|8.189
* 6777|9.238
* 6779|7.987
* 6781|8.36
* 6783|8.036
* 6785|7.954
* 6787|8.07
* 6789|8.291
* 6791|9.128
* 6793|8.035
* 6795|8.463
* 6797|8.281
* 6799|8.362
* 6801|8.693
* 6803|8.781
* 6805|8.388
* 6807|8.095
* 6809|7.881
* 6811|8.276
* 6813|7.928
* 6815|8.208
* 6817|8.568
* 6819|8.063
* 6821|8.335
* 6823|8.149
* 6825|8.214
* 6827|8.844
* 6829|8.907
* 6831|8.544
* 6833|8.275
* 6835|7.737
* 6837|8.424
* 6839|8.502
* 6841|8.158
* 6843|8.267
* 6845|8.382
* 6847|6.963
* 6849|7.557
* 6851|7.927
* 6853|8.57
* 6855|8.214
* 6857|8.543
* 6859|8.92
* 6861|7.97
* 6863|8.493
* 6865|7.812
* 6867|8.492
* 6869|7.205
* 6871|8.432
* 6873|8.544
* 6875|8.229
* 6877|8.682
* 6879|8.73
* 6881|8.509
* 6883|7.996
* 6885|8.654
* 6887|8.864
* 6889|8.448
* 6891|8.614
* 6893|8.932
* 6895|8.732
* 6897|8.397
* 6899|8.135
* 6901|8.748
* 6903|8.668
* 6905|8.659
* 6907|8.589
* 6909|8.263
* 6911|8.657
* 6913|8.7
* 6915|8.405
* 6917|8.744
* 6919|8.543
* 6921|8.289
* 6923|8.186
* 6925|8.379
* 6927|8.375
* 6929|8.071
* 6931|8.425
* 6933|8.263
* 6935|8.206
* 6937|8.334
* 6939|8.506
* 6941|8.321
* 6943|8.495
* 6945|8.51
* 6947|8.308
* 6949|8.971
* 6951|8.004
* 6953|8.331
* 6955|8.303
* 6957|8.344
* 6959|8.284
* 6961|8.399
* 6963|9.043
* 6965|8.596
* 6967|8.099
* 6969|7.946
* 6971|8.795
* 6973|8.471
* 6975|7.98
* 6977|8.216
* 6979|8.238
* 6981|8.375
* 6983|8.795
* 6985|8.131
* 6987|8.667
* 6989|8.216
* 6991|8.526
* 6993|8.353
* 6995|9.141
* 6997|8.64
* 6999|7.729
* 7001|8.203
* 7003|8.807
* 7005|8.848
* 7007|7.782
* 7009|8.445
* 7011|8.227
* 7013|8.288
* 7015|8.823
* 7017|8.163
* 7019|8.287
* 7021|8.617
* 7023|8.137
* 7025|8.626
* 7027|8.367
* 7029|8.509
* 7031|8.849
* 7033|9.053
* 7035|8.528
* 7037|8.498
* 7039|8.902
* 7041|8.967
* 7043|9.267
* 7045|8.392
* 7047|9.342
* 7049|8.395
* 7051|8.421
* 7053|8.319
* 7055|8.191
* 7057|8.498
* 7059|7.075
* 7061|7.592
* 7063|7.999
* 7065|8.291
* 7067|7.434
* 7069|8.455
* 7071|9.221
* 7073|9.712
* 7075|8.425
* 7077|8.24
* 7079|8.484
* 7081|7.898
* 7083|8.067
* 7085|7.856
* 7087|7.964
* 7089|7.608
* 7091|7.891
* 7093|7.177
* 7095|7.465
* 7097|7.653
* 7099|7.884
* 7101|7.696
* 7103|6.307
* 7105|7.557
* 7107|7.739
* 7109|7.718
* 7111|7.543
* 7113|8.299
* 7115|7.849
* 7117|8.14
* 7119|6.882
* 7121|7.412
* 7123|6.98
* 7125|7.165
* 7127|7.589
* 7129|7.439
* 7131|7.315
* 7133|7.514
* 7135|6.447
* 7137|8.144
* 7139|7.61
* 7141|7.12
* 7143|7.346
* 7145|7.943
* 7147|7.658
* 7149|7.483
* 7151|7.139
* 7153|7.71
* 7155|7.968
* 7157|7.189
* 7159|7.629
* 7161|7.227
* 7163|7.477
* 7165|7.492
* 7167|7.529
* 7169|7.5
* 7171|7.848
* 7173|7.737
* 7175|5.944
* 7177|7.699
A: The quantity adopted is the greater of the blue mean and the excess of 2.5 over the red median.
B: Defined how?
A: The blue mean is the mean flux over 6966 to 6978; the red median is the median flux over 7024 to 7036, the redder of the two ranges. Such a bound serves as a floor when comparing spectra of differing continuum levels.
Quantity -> 8.25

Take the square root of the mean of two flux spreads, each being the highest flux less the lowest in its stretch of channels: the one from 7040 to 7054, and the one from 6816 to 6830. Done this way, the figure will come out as 0.97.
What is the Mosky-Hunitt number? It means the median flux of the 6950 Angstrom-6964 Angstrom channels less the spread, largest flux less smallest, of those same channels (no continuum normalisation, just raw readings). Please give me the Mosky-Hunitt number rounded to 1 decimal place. 7.3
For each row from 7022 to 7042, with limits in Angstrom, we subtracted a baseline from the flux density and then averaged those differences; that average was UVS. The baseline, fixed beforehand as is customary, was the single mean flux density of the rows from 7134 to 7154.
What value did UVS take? 1.18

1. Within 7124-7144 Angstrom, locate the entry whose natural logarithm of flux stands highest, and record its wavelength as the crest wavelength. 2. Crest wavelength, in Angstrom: 7137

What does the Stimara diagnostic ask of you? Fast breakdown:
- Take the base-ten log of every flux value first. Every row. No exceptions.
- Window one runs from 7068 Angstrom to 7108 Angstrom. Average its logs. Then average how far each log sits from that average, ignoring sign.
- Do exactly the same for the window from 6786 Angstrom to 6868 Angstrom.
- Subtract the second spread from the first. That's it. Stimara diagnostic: 0.011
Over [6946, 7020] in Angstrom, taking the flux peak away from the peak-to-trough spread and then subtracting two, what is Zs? -9.7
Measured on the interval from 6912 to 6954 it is -10.0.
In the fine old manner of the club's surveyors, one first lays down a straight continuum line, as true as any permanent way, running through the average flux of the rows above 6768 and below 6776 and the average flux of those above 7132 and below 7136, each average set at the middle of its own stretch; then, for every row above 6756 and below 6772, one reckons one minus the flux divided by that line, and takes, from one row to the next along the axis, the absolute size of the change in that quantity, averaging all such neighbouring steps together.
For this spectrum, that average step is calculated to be 0.061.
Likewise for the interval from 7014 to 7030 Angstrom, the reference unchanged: 0.049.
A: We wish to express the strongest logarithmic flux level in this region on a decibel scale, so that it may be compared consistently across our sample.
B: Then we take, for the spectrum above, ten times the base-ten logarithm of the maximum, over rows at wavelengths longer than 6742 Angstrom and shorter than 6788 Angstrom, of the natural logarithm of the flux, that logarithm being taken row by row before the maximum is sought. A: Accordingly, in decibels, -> 3.47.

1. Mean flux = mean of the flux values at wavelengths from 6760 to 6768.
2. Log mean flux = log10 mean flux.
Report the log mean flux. 0.923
